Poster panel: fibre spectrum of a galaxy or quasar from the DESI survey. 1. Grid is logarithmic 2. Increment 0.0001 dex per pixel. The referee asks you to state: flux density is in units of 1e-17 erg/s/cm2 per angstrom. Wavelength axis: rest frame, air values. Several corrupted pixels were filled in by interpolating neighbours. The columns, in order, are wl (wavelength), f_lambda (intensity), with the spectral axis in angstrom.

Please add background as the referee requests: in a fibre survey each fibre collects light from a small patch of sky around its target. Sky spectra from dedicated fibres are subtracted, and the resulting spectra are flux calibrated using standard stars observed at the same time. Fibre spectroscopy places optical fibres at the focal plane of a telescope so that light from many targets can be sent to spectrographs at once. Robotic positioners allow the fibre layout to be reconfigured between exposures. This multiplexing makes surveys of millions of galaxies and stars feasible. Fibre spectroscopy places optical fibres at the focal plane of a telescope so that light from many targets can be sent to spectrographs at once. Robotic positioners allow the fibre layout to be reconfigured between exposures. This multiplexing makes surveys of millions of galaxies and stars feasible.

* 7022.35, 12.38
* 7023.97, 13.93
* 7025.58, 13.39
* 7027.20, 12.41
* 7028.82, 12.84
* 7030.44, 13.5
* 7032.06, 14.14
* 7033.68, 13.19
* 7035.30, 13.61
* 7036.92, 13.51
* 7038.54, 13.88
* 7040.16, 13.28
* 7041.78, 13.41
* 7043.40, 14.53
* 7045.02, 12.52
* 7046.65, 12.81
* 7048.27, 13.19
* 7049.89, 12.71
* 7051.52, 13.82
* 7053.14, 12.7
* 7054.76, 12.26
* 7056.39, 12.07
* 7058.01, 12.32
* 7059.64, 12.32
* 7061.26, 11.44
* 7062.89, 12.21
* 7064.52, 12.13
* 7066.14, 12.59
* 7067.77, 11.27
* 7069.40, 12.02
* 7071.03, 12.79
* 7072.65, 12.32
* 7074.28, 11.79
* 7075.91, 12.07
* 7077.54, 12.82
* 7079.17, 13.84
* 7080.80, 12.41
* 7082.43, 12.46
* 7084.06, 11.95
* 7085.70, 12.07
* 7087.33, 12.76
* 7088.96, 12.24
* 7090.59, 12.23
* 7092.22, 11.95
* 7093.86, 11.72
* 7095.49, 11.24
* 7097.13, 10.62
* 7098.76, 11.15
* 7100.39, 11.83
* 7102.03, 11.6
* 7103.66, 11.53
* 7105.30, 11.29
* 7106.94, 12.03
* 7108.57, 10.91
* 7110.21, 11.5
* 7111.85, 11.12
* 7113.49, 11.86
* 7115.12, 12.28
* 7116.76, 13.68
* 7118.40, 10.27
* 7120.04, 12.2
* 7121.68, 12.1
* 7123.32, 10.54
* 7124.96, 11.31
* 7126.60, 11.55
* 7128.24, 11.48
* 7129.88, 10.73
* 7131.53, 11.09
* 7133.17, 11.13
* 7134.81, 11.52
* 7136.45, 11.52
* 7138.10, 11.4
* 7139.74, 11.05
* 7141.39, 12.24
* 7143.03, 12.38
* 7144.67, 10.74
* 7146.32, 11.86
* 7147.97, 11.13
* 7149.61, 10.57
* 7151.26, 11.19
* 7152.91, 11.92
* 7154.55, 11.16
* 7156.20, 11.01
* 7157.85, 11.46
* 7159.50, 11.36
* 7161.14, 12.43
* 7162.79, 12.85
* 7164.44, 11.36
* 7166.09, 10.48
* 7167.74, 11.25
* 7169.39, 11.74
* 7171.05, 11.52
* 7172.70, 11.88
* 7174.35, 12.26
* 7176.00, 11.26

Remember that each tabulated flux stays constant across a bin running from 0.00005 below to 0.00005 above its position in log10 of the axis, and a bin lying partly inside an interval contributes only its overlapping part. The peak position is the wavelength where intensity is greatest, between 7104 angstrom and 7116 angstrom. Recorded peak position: 7115.12 angstrom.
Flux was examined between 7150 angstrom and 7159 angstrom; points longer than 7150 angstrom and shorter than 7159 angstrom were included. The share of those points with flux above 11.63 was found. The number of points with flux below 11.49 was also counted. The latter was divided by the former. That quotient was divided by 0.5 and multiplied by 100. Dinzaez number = 4000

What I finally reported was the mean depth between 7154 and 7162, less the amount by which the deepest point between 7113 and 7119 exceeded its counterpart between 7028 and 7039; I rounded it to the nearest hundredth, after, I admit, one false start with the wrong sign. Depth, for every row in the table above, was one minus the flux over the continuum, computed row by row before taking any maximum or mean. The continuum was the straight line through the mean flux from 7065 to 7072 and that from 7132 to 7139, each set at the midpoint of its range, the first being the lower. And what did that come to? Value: -0.16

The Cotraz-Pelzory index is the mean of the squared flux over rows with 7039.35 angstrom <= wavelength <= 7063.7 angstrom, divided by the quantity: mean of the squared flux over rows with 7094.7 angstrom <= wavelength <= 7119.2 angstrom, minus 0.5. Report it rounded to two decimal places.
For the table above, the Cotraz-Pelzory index 1.23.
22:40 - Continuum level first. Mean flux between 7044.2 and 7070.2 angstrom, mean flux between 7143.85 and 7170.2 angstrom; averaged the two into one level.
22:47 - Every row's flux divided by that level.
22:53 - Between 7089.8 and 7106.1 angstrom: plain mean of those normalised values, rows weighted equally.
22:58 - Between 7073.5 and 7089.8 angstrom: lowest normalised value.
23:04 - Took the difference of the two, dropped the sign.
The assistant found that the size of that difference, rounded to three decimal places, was 0.023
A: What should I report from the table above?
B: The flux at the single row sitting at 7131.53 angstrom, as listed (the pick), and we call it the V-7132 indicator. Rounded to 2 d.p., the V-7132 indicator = 11.09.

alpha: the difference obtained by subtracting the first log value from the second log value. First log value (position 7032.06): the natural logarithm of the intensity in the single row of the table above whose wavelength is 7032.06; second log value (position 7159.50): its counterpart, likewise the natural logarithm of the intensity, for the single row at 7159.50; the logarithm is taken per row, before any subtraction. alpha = -0.22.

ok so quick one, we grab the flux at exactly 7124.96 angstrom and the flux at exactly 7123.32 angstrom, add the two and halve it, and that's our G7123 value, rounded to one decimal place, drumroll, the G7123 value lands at 10.9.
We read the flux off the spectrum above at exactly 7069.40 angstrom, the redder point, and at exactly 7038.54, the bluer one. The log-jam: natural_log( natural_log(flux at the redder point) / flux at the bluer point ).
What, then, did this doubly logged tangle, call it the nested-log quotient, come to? -1.72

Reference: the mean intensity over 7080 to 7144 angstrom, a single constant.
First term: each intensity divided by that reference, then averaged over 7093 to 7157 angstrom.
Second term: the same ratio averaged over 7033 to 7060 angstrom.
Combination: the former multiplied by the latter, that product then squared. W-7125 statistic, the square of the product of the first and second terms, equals 1.21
